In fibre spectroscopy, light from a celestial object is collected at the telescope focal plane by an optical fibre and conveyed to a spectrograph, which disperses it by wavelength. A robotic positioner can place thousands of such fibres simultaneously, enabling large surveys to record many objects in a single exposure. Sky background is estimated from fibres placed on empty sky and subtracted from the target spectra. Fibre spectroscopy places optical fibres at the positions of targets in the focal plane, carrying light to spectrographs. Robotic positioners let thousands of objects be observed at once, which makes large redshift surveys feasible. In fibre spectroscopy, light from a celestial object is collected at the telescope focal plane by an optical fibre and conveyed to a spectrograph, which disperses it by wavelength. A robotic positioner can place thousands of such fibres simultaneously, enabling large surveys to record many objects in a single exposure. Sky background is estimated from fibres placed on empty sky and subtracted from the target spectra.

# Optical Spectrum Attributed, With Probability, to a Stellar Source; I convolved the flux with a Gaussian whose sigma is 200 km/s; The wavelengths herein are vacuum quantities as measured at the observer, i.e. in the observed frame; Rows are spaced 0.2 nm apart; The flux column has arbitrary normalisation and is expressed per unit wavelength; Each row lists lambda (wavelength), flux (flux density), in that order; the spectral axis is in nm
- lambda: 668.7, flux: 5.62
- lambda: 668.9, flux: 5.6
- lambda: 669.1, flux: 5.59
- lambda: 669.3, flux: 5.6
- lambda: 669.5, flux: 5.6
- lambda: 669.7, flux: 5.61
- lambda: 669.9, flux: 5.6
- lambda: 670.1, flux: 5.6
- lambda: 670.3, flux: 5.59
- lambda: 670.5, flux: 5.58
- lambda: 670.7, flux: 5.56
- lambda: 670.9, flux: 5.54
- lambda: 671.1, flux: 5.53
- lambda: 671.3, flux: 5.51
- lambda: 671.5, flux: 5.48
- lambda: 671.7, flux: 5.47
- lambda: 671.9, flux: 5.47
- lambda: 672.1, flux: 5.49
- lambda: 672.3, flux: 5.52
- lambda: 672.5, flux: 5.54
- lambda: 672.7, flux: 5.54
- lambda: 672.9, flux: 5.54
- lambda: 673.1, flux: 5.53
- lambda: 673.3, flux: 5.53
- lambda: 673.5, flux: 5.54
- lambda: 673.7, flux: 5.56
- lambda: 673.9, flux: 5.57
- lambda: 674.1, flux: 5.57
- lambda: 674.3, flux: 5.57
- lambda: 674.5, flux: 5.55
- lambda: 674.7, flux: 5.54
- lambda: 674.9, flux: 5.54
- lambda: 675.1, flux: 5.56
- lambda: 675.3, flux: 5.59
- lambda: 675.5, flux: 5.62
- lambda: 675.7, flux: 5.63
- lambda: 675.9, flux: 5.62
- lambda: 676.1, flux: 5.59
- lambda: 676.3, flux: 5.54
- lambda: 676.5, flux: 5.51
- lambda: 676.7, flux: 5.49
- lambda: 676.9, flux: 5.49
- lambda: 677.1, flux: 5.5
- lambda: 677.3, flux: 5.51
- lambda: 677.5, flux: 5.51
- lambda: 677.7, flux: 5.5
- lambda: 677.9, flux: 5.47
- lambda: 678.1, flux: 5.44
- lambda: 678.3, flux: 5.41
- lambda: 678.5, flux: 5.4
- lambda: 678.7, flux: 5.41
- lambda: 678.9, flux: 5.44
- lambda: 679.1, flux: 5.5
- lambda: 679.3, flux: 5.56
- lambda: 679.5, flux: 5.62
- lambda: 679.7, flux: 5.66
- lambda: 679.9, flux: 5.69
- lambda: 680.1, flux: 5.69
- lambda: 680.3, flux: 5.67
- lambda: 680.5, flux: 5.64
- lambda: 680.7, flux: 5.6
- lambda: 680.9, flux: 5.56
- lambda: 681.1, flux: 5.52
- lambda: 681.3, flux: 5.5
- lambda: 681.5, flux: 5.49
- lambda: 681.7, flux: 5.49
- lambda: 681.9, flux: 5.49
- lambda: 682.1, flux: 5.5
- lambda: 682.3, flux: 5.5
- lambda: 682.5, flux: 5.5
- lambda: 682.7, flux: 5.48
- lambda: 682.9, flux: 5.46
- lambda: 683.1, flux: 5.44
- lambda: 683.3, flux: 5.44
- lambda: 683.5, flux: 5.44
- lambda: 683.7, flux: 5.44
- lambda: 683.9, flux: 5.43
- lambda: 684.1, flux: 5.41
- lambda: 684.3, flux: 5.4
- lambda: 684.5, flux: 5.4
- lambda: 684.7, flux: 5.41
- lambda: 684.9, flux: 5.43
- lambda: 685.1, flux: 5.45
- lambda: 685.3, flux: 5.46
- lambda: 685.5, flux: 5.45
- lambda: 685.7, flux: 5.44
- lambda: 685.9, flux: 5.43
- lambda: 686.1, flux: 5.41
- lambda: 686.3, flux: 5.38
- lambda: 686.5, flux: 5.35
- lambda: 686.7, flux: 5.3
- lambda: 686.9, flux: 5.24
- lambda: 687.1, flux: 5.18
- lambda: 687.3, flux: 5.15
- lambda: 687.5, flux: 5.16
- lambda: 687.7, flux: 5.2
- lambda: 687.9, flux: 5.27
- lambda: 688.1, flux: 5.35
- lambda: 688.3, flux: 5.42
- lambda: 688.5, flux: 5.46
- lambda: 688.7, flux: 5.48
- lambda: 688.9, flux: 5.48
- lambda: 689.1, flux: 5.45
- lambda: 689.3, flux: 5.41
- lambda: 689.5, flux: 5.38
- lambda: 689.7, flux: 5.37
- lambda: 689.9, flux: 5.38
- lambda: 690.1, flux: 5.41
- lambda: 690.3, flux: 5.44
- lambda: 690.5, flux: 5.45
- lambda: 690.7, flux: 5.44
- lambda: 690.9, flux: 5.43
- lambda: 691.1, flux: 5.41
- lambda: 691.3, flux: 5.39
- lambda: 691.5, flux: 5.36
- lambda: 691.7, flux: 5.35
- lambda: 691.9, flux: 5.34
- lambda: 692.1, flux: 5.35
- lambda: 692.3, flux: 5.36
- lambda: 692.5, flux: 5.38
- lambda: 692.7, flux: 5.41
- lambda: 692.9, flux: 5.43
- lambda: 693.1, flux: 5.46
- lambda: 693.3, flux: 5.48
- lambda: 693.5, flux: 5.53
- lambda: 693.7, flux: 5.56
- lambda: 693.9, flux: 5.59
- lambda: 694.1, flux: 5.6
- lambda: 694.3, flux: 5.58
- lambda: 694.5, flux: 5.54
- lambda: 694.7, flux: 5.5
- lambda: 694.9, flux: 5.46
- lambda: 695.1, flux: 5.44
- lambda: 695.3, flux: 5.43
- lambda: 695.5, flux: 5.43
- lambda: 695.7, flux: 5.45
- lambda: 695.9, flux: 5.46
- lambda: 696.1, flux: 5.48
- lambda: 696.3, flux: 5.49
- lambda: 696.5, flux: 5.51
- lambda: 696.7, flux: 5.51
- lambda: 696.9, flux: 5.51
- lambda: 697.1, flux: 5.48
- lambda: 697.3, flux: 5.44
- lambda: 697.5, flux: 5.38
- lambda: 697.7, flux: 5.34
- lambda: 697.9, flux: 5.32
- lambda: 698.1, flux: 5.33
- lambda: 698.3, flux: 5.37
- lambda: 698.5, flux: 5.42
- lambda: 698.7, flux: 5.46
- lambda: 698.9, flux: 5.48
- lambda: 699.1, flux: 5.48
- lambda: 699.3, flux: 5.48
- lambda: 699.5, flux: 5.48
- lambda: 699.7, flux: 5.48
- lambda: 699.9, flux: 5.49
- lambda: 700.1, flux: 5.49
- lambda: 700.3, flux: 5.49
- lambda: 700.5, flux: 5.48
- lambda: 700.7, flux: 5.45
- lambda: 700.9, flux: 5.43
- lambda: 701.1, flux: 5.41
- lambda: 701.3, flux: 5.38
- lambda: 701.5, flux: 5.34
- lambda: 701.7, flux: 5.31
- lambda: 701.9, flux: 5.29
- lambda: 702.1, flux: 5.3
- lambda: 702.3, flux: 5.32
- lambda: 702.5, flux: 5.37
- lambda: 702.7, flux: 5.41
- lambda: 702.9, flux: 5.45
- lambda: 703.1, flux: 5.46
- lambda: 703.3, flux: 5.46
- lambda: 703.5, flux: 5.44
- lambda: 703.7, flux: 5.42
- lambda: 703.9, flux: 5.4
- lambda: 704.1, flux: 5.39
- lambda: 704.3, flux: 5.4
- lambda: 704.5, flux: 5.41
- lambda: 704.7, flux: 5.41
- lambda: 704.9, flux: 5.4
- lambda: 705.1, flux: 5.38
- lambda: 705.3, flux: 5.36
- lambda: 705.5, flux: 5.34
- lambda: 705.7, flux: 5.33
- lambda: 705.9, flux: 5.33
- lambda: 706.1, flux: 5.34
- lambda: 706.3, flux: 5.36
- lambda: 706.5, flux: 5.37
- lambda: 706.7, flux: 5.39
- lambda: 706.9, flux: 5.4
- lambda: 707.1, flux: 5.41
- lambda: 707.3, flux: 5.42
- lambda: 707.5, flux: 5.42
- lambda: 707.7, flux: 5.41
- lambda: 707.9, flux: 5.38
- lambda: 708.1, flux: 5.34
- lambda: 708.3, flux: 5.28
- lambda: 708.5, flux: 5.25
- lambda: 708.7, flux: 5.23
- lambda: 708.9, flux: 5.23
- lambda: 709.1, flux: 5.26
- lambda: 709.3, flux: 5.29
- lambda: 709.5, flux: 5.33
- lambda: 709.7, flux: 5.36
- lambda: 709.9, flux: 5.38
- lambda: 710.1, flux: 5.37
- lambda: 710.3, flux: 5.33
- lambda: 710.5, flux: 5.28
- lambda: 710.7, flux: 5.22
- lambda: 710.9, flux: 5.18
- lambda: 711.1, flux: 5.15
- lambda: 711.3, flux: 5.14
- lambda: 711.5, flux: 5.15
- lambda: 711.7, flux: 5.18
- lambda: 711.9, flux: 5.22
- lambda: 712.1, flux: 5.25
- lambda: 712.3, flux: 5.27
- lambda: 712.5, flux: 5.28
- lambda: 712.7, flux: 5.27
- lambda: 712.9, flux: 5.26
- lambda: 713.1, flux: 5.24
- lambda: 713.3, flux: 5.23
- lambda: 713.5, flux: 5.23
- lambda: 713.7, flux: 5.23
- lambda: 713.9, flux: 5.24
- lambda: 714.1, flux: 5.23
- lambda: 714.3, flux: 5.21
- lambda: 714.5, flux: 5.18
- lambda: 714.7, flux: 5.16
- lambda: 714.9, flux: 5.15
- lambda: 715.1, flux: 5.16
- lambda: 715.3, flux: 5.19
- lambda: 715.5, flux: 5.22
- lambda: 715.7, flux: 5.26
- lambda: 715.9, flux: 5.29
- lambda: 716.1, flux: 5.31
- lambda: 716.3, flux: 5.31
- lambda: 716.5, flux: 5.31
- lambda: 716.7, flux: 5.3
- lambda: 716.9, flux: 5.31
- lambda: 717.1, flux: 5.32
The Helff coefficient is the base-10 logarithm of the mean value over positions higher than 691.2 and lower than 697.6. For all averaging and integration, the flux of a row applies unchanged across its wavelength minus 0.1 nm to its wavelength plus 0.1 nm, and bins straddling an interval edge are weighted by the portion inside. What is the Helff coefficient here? 0.737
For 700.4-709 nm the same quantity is 0.730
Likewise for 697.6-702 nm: 0.734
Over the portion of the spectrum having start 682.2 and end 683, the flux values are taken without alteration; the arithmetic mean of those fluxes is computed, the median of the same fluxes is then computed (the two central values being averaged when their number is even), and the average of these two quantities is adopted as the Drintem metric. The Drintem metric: 5.49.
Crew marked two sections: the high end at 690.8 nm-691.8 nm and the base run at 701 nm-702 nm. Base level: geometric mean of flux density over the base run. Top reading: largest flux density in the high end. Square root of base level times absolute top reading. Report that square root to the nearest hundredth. 5.39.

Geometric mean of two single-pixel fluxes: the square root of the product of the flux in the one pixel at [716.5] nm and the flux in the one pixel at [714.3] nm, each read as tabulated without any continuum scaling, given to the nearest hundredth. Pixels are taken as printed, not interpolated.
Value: 5.26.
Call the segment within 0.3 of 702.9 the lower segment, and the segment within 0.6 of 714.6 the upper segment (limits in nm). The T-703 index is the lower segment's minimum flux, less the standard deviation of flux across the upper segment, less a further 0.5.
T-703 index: 4.88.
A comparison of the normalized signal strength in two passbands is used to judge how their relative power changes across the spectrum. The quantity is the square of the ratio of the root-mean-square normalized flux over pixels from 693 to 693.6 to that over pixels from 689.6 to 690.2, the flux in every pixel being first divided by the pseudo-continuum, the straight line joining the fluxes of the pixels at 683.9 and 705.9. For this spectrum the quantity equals 1.045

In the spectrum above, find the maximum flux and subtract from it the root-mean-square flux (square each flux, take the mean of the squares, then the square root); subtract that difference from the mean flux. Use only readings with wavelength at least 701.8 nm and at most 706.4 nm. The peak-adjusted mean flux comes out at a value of 5.30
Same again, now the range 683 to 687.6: 5.29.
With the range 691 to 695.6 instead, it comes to 5.30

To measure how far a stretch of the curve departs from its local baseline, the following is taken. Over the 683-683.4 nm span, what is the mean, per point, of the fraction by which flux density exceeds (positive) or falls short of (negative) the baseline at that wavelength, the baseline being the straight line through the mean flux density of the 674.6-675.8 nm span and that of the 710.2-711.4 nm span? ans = -0.011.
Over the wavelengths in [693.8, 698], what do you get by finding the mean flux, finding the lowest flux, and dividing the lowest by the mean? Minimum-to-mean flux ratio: 0.972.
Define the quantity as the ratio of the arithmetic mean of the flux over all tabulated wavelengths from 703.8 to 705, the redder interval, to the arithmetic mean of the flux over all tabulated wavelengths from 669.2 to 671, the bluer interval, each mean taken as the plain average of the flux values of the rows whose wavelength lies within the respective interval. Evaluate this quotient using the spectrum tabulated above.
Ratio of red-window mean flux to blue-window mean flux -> 0.967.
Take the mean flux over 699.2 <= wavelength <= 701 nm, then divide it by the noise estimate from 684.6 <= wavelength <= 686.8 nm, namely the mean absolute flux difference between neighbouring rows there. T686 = 261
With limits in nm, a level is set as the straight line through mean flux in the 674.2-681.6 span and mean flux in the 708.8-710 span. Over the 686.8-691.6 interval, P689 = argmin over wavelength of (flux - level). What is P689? 687.3 nm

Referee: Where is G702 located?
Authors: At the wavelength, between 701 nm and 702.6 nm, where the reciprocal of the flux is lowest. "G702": 701.1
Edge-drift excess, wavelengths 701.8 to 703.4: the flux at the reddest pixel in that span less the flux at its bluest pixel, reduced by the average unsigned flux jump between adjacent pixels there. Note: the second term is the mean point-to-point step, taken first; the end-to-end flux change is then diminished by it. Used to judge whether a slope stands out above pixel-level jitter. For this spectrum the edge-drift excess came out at 0.15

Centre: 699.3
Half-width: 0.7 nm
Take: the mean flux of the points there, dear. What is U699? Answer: 5.48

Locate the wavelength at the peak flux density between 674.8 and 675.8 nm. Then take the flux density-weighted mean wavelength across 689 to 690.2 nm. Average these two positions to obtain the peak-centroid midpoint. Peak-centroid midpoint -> 682.65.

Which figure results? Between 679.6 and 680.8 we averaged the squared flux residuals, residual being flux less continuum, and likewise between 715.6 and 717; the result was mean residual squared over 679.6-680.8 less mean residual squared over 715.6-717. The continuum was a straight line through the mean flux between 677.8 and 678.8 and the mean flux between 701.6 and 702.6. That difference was 0.057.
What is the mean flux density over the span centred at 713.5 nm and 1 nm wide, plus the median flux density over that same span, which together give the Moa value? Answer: 10.5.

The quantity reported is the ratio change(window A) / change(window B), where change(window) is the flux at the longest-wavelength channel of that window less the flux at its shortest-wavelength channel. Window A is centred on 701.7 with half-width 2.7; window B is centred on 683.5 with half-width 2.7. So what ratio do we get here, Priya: 0.5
